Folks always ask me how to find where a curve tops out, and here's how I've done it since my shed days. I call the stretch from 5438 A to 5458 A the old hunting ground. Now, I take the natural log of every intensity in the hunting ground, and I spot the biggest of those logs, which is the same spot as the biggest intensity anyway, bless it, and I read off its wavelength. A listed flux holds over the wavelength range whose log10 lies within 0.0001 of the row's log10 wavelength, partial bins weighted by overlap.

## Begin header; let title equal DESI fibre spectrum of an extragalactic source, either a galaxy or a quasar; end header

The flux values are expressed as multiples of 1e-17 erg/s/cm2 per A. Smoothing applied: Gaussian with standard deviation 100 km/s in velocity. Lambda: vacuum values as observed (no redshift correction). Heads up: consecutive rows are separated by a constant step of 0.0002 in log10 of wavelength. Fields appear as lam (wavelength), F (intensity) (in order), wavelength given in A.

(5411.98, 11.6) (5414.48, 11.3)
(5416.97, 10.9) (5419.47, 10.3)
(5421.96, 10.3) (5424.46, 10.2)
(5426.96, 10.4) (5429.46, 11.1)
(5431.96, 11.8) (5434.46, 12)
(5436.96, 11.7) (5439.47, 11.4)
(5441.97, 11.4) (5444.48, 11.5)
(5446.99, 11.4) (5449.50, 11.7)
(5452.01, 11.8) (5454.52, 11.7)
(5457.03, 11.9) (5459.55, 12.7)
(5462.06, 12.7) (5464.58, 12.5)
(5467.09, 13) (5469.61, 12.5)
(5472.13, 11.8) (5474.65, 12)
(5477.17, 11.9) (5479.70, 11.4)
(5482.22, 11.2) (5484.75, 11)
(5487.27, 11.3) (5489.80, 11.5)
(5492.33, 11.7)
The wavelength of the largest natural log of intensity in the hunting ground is 5457.03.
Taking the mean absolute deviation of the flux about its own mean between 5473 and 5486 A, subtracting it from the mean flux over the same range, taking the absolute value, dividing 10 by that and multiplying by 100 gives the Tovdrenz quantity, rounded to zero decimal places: 90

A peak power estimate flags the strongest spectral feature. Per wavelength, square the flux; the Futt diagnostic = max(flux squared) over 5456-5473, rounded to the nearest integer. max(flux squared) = 169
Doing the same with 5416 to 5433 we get 139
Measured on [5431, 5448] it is 144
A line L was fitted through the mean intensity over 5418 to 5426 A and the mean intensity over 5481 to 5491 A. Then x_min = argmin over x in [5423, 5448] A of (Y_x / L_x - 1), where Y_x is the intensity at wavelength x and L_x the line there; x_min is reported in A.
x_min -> 5424.46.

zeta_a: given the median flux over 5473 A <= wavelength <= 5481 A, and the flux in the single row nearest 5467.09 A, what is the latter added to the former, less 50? -25.1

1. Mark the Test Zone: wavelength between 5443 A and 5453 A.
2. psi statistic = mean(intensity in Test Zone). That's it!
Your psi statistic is 11.6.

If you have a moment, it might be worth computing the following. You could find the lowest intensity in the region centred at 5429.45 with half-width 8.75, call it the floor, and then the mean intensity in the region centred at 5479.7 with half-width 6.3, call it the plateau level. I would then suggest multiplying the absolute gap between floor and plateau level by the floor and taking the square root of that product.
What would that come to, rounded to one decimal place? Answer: 3.6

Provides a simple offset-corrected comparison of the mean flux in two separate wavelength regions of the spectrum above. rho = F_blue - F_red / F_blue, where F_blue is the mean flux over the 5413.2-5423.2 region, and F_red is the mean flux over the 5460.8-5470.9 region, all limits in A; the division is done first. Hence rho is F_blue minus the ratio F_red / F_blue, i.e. 9.5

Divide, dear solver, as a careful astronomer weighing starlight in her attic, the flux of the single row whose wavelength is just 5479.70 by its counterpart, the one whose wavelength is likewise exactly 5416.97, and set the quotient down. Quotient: 1.05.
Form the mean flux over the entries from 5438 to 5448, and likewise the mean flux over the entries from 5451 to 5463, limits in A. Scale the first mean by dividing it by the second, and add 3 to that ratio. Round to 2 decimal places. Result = 3.94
